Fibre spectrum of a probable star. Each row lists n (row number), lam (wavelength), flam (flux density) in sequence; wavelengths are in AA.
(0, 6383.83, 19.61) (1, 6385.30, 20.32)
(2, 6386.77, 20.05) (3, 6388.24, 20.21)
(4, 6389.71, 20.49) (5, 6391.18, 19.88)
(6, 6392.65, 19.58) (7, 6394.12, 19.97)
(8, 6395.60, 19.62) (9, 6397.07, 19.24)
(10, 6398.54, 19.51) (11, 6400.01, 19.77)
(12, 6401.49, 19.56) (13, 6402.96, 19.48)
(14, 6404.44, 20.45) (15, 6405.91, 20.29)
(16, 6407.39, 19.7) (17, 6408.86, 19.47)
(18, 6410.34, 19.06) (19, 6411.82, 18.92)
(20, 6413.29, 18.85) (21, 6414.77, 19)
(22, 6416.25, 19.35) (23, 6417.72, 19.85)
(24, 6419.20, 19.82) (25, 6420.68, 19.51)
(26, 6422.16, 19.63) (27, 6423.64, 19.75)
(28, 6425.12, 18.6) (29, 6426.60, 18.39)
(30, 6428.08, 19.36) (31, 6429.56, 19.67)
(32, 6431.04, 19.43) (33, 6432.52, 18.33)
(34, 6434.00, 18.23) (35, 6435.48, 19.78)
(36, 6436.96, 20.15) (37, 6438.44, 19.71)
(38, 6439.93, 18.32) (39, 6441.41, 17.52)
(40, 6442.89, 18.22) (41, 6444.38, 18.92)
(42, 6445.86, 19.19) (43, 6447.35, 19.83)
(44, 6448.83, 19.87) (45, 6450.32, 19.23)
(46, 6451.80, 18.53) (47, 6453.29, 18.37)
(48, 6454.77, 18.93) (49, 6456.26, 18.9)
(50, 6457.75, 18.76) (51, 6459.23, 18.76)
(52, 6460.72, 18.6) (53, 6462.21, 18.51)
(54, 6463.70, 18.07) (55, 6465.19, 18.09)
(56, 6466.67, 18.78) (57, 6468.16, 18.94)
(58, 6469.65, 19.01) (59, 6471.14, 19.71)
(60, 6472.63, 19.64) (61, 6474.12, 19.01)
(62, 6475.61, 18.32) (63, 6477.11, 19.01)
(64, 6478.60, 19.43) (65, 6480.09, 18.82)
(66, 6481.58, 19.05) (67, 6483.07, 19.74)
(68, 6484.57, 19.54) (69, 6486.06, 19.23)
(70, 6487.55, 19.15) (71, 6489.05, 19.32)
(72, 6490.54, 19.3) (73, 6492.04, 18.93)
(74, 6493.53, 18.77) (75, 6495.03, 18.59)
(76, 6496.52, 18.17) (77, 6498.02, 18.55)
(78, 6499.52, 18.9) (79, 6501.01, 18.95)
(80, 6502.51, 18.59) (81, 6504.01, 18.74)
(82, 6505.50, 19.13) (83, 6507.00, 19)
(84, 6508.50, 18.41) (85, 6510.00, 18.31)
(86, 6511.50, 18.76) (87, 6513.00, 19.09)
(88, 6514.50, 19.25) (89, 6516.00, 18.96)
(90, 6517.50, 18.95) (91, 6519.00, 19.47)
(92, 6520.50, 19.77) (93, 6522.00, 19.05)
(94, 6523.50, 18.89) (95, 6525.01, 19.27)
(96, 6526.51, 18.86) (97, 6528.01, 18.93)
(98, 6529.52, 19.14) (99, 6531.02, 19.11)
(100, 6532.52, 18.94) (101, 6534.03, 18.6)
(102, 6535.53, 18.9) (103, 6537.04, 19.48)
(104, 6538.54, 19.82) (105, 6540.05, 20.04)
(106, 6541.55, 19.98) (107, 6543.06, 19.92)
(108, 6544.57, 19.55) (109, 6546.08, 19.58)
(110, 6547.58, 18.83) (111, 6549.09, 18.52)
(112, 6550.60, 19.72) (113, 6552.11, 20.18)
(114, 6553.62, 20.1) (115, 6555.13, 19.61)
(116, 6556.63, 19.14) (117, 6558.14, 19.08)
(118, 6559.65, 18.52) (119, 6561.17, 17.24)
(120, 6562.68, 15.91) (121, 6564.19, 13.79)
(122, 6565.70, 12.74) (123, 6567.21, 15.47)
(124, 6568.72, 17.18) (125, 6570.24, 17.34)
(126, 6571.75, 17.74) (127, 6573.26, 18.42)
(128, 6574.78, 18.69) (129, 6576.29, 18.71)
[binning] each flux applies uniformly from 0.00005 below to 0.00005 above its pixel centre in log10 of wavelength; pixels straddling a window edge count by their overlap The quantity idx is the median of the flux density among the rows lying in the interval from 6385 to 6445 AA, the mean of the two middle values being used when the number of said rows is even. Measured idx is 19.6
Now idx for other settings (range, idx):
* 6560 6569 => 15.7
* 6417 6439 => 19.6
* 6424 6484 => 18.9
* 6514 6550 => 19.1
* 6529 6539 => 19.1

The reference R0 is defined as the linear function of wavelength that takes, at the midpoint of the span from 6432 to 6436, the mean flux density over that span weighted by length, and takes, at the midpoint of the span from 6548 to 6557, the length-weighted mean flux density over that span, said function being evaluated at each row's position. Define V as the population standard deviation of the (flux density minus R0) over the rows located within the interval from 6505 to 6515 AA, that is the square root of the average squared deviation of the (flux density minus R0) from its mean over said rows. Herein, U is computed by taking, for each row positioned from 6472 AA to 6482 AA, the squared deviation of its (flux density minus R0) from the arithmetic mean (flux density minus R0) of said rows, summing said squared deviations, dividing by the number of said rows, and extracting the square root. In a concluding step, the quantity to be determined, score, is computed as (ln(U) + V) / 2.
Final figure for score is -0.29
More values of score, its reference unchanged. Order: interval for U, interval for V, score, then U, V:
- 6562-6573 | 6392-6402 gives 0.38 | 1.74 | 0.21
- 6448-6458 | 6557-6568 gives 0.72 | 0.47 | 2.19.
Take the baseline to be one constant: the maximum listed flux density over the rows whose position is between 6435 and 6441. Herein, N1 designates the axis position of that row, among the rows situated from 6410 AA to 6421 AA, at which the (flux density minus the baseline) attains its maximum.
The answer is 6417.72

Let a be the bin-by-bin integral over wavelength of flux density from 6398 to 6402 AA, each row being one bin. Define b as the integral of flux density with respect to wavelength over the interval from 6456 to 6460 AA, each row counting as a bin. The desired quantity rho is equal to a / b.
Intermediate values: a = 78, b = 75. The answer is 1.04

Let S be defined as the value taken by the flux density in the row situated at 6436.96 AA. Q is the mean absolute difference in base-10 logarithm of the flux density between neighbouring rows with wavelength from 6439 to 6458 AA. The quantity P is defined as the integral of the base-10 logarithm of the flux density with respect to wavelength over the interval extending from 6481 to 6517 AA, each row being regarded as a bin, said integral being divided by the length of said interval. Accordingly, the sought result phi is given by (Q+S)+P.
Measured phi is 21.4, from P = 1.277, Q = 0.010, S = 20.15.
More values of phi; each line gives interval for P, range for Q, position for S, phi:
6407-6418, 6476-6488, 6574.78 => 20.0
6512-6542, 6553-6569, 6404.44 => 21.8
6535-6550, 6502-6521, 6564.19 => 15.1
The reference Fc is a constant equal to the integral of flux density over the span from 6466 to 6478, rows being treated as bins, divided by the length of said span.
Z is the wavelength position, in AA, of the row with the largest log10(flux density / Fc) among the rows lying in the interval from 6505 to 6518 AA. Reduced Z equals 6514.50 AA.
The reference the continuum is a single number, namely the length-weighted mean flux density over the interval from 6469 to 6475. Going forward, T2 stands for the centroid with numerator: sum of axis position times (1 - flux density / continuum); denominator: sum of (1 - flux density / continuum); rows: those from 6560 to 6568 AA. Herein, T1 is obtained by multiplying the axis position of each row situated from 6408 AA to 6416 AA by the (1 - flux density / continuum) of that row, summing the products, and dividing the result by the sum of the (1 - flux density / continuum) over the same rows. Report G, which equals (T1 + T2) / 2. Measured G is 6488.9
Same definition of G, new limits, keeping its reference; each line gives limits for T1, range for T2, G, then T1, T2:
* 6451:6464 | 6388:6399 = 6424.7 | 6458.3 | 6391.2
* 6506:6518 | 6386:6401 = 6451.3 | 6511.2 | 6391.3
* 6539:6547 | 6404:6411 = 6473.7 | 6542.2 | 6405.1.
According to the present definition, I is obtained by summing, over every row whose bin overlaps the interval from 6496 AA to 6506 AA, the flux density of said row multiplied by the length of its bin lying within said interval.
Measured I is 187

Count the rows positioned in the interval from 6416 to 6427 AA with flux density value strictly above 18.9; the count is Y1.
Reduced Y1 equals 6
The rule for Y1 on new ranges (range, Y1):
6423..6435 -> 4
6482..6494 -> 7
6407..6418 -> 7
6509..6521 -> 6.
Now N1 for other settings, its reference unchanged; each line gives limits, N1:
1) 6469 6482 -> 6471.14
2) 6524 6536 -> 6525.01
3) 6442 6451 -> 6448.83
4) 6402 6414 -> 6404.44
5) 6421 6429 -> 6423.64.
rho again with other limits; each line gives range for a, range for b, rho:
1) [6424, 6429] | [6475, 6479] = 1.25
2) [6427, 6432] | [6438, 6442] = 1.31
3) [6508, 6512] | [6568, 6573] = 0.84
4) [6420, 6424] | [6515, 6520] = 0.82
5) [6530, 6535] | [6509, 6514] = 1.01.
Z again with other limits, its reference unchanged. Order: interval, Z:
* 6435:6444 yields 6436.96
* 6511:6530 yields 6520.50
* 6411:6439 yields 6436.96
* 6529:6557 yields 6552.11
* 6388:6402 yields 6389.71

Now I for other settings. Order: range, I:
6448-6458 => 190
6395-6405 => 197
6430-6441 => 210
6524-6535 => 209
